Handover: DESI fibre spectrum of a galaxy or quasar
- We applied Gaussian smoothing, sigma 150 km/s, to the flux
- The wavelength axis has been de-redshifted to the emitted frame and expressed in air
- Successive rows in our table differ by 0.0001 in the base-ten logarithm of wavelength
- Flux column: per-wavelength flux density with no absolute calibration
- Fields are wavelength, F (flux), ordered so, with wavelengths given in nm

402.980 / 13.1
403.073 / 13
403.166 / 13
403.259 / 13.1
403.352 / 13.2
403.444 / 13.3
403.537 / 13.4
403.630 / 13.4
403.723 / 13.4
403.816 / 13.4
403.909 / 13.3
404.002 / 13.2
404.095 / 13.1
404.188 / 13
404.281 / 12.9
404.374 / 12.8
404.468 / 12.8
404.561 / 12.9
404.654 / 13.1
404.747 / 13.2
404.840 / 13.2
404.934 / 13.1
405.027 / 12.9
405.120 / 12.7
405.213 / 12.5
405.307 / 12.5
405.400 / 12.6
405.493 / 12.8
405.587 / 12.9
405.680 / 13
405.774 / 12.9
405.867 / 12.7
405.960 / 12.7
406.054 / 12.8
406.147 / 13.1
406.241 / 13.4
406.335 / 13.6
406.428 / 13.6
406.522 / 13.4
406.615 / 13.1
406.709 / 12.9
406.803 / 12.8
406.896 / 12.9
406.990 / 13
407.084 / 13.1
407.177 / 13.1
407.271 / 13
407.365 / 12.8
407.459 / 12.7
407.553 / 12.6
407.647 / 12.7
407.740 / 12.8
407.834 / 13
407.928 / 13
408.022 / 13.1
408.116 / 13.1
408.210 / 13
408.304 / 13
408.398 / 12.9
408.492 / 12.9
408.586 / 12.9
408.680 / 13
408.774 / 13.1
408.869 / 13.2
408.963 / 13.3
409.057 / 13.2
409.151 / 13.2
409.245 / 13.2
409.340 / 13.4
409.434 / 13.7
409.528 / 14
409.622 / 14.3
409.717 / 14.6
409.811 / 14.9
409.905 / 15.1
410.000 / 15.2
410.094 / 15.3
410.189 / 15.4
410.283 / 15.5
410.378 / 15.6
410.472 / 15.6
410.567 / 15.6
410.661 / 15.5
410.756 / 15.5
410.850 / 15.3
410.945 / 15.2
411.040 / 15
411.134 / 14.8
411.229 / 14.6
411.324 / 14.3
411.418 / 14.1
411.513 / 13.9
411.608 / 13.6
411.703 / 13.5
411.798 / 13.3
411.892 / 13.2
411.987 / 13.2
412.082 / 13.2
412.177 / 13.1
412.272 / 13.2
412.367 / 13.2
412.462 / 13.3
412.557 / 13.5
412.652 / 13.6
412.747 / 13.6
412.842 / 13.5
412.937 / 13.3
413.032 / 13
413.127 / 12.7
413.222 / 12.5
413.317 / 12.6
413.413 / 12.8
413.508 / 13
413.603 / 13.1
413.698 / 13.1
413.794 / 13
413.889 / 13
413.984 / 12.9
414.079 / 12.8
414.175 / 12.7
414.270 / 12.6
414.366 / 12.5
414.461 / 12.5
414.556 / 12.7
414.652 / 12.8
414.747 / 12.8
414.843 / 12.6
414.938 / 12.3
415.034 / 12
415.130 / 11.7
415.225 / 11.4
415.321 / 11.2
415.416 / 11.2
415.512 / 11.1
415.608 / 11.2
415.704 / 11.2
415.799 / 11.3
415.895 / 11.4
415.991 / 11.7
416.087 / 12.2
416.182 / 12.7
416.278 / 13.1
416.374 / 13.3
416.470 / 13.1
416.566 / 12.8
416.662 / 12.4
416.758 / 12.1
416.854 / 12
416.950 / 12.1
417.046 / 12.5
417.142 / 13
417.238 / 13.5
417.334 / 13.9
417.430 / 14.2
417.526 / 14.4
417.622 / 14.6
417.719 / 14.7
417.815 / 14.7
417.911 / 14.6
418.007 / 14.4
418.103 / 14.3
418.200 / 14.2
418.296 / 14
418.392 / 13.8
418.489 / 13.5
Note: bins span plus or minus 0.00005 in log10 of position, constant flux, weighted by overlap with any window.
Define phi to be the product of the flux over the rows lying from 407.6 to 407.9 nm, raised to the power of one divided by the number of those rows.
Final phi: 12.8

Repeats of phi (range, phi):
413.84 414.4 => 12.7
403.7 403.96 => 13.4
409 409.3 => 13.2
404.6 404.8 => 13.1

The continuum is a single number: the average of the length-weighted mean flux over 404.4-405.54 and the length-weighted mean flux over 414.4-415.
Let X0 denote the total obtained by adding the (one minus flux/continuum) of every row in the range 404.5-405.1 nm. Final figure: -0.16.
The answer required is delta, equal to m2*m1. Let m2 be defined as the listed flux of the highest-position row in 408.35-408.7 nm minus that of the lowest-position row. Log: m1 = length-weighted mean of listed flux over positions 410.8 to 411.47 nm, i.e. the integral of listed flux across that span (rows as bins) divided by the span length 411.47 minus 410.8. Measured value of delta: 1.5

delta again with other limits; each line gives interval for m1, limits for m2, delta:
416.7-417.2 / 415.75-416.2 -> 17.3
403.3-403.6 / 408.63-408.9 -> 2.7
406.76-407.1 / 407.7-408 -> 2.6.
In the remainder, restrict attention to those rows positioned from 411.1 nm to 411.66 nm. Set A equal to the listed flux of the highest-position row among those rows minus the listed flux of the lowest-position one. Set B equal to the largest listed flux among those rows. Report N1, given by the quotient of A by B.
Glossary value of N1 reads -0.081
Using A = -1.2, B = 14.8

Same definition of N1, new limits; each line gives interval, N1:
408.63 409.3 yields 0.015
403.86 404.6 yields -0.030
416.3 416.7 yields -0.068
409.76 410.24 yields 0.032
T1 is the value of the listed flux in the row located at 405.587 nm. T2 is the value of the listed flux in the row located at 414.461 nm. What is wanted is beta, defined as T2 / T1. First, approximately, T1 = 12.9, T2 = 12.5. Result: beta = 0.97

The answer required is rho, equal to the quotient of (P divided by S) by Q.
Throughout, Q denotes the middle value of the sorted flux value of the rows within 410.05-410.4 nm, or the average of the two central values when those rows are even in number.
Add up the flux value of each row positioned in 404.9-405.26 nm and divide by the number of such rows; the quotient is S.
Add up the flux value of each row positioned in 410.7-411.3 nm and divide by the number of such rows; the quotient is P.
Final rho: 0.076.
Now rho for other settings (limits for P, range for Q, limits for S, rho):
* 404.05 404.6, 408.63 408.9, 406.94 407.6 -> 0.076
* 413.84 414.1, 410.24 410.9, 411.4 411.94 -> 0.061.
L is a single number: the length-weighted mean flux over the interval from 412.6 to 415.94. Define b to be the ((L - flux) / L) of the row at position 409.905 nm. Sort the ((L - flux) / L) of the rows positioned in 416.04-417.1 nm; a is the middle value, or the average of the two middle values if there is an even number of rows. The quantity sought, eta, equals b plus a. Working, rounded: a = 0.00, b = -0.21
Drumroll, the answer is -0.22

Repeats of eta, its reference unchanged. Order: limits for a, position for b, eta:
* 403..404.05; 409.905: -0.28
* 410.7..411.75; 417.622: -0.35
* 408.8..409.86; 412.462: -0.14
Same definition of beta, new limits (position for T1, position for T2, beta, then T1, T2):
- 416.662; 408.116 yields 1.06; 12.4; 13.1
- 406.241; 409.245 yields 0.99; 13.4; 13.2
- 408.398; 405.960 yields 0.98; 12.9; 12.7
